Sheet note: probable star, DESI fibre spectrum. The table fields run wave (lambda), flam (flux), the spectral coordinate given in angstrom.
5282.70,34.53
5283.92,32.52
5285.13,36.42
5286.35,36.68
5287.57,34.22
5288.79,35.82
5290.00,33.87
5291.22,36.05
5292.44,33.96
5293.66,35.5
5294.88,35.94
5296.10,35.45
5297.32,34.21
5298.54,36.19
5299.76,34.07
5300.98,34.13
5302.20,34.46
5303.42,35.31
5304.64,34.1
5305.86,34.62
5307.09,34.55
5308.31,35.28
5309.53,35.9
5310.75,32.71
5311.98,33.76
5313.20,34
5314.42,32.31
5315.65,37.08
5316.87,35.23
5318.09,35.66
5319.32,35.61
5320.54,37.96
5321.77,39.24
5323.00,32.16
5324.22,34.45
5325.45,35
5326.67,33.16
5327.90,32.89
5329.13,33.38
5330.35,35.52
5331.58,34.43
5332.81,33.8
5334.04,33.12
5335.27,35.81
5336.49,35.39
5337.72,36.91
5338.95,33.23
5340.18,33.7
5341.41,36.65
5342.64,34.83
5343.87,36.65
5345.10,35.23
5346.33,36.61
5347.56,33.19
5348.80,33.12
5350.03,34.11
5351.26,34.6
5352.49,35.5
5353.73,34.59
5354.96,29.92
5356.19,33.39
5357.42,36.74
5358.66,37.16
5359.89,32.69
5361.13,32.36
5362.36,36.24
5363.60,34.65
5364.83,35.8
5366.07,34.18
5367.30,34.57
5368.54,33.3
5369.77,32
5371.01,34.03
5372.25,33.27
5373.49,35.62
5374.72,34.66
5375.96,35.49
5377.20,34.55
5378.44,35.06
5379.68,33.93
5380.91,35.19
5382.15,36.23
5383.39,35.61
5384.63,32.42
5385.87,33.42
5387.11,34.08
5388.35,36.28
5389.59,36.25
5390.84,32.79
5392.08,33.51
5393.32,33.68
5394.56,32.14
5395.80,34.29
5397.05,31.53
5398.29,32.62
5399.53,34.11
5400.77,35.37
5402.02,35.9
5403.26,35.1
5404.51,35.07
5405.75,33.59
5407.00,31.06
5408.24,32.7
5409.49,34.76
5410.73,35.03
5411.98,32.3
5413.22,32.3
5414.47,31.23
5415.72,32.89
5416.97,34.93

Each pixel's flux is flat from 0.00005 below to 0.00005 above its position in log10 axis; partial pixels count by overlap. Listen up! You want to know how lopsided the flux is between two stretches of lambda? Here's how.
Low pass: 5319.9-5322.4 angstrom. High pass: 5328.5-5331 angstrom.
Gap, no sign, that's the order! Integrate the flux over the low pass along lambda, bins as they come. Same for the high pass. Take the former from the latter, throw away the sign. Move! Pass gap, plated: 10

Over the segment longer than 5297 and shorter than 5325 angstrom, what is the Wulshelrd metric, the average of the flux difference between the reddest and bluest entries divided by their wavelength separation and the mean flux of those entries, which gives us 17.5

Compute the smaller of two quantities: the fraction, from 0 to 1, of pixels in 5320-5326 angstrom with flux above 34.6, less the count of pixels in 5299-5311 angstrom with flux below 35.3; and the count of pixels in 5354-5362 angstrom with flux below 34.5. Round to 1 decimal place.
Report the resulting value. -7.4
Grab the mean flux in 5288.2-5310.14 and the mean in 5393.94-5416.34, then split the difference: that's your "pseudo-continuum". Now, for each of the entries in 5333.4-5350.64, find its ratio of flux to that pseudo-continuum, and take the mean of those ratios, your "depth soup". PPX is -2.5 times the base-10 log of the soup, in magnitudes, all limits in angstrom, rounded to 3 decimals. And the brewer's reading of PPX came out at -0.022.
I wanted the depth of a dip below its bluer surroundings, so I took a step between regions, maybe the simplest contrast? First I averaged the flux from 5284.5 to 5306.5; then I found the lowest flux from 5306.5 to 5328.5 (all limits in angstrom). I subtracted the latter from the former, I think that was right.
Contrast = 2.9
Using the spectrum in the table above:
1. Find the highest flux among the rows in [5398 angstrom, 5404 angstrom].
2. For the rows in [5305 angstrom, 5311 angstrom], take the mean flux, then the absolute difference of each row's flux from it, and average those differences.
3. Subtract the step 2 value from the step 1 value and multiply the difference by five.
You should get 175.6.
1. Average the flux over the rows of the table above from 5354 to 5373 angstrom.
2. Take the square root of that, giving 5.83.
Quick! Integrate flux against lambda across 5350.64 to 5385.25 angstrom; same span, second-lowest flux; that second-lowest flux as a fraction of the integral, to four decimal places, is 0.0269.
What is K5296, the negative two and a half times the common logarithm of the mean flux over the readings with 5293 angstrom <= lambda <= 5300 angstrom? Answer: -3.87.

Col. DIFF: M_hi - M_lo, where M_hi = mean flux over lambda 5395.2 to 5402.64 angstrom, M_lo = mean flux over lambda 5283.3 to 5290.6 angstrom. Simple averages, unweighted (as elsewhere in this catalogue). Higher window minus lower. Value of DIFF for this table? -1.0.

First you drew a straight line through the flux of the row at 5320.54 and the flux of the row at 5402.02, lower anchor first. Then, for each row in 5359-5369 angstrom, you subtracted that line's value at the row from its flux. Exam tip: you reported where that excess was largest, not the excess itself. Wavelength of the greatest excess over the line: 5362.36 angstrom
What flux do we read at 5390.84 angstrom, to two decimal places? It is 32.79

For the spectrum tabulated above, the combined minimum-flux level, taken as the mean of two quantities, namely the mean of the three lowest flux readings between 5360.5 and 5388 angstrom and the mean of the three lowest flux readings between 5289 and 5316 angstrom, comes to 32.6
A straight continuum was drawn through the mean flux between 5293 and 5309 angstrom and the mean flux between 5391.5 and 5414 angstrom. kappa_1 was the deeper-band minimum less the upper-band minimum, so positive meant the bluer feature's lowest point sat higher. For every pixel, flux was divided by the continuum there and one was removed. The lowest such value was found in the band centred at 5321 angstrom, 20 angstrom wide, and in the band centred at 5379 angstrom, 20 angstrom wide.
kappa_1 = -0.01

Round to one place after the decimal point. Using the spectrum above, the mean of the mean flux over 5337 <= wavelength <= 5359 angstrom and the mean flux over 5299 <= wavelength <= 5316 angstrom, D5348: 34.6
